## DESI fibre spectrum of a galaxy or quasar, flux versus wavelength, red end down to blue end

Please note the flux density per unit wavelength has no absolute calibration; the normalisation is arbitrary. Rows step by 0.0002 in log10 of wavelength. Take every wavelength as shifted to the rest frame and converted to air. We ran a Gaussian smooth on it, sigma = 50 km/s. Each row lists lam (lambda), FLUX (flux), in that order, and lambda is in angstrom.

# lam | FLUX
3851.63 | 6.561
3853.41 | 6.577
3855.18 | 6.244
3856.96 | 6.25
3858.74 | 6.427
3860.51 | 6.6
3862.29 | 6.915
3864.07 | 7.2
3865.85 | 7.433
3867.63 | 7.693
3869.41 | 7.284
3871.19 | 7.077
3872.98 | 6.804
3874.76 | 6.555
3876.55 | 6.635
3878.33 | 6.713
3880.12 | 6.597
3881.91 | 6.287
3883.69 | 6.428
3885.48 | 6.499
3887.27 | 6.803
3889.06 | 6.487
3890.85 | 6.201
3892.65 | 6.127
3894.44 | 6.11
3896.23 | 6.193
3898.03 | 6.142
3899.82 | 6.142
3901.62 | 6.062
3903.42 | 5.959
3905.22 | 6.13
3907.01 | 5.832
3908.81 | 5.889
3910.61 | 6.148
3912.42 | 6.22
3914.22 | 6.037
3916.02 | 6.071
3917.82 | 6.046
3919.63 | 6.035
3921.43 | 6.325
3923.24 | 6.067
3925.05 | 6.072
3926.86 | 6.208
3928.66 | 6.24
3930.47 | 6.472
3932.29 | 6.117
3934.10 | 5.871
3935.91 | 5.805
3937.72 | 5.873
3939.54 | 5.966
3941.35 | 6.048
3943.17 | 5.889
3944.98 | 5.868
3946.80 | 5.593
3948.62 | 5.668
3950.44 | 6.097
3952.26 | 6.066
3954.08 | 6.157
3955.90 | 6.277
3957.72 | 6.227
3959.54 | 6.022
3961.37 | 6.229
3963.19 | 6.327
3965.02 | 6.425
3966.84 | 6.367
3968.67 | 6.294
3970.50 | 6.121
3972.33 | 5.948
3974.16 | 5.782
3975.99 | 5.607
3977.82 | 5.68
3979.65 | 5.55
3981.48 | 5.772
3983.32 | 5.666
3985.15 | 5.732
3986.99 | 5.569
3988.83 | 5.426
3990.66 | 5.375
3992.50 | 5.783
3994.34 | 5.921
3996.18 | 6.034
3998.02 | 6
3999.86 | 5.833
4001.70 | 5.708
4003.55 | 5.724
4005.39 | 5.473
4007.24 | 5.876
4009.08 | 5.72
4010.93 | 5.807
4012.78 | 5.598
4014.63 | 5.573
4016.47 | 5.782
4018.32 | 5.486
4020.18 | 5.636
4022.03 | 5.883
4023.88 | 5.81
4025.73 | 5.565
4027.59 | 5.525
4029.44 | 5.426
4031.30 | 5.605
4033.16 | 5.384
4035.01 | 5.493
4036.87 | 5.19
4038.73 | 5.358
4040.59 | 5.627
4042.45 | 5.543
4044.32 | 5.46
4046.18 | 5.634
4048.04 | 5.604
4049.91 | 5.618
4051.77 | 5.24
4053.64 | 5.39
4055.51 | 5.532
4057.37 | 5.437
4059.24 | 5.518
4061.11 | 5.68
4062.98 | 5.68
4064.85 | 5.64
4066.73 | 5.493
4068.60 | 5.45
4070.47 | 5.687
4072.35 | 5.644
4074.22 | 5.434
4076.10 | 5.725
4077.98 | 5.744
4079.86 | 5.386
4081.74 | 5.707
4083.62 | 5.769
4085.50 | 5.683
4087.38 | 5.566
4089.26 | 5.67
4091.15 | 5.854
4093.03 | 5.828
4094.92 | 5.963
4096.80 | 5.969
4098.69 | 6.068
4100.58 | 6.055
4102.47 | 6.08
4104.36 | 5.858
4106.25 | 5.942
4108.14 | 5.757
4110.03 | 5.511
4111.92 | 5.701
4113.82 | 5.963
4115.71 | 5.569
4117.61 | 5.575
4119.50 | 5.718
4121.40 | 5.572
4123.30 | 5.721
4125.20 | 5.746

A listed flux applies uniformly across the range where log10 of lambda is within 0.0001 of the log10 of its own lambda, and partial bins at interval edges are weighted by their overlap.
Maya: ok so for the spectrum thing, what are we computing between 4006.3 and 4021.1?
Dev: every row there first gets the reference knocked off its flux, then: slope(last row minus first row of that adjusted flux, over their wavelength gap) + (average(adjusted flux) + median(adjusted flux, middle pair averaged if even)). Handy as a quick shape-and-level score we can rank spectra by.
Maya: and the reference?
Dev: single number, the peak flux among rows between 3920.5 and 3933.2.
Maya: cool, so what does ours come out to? -1.6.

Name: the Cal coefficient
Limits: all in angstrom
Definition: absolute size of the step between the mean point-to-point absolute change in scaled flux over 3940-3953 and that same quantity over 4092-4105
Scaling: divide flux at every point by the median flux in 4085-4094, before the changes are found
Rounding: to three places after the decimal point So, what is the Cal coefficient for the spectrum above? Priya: 0.014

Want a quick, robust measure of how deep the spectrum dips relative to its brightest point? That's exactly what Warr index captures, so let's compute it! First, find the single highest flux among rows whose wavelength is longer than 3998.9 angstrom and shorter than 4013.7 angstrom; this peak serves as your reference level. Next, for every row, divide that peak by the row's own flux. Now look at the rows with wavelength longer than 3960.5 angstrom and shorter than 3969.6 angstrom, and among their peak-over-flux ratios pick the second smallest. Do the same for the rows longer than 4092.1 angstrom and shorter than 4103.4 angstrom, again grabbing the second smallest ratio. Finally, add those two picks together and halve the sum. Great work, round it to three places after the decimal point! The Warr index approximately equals 0.946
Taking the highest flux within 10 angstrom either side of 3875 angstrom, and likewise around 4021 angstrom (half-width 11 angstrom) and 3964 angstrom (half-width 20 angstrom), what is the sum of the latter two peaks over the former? 1.60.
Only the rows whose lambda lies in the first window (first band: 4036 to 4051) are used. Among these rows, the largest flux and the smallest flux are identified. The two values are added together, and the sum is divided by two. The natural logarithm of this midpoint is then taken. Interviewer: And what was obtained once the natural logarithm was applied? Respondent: 1.689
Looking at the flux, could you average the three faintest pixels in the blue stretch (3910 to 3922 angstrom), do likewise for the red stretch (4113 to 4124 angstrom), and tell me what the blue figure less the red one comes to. 0.47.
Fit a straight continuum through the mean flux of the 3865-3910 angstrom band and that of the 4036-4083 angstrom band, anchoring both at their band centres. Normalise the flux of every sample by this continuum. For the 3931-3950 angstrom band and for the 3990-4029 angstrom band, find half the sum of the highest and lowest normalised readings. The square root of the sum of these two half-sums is 1.38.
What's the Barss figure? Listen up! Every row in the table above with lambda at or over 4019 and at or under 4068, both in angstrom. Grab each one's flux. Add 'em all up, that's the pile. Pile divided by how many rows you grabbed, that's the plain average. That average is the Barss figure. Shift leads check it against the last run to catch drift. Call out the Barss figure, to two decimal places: 5.54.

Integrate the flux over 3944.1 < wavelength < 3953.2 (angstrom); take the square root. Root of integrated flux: 7.3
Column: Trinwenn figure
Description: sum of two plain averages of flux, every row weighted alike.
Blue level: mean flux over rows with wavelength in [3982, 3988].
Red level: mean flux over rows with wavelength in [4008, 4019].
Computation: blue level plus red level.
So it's 11.3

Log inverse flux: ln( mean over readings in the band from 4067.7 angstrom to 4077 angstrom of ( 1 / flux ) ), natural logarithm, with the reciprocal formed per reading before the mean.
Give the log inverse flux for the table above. -1.72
